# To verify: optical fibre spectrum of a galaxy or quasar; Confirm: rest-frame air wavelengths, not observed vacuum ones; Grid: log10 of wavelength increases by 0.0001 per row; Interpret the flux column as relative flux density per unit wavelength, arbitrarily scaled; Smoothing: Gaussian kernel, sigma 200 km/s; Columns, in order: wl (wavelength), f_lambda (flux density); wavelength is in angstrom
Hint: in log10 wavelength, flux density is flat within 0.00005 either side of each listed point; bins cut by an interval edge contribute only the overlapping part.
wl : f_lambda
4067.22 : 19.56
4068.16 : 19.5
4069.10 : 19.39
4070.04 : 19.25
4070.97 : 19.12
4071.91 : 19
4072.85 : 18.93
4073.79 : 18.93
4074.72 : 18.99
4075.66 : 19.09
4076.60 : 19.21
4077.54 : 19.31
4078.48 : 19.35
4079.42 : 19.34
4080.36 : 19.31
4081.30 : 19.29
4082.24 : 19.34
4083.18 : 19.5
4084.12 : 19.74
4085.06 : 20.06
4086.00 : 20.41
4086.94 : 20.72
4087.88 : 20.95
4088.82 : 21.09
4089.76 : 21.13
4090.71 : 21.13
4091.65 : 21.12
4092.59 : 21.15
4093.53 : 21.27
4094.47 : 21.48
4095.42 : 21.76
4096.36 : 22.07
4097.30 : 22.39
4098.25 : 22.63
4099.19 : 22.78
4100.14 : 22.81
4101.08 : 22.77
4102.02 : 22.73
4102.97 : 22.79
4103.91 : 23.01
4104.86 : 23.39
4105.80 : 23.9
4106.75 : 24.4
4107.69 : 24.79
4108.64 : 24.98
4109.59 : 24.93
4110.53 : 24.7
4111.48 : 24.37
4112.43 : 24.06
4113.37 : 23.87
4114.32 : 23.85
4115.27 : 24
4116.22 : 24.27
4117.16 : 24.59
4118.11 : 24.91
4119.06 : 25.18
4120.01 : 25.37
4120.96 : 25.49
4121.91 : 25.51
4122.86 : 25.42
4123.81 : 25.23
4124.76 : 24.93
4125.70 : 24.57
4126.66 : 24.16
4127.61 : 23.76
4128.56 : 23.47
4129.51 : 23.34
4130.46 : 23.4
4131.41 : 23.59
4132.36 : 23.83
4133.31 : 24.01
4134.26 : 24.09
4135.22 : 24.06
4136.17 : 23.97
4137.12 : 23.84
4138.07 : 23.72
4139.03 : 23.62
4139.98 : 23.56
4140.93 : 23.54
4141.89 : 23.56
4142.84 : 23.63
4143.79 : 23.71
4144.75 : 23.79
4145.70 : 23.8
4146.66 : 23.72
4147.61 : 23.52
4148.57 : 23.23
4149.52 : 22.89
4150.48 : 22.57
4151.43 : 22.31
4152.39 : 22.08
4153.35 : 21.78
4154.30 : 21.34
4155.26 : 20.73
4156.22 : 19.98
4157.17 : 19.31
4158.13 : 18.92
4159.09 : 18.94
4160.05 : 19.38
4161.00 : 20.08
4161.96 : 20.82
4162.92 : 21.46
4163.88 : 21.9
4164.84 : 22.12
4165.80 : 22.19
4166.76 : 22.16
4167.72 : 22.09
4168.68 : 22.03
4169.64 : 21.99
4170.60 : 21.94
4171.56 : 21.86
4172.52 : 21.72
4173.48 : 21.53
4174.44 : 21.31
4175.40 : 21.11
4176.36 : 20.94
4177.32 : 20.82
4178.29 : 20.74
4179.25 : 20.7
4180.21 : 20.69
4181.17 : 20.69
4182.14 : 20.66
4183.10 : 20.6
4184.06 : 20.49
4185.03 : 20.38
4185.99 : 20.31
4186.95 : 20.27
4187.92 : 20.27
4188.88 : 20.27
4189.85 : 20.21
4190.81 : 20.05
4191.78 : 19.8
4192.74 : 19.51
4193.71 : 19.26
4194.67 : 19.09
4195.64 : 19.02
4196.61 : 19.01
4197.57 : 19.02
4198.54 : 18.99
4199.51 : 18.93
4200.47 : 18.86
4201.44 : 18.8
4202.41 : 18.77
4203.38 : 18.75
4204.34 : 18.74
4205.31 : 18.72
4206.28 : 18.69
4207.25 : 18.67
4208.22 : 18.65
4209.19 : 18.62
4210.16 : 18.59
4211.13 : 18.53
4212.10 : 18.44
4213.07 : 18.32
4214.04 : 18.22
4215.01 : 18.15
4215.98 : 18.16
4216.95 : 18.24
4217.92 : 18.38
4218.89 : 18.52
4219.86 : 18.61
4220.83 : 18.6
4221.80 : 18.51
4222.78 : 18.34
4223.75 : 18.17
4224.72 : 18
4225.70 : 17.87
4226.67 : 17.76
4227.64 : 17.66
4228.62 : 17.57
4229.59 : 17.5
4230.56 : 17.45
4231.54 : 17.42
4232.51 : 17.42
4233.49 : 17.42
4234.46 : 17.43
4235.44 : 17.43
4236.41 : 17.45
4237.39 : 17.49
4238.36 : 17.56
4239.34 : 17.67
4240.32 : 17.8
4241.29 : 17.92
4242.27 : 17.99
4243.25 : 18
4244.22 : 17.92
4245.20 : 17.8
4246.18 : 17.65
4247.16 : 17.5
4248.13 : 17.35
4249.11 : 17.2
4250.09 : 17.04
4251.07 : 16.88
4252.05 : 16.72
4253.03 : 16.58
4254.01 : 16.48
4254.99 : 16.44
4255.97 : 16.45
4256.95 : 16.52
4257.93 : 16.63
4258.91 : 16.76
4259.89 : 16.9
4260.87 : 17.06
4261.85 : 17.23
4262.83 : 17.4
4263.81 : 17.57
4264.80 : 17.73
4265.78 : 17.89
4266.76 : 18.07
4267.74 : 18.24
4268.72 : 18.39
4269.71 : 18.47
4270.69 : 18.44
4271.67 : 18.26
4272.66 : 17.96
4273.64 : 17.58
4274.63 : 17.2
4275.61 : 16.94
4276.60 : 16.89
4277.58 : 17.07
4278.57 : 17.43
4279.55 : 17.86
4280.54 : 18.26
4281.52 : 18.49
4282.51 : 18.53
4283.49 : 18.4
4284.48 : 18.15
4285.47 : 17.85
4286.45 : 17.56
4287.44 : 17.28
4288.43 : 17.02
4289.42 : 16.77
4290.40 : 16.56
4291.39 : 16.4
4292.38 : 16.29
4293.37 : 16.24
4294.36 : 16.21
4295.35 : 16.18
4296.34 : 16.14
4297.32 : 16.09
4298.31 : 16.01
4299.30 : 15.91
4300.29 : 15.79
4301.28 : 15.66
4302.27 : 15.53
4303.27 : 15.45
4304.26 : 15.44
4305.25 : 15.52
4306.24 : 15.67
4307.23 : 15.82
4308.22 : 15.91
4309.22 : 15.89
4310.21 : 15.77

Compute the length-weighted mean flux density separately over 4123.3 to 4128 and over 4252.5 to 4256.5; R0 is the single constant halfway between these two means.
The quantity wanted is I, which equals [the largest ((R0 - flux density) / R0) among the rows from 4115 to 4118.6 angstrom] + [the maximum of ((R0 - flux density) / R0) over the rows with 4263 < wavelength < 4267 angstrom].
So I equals -0.03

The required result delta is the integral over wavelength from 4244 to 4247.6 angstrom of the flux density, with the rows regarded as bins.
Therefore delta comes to 63.6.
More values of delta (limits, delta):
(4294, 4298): 64.7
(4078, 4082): 77.2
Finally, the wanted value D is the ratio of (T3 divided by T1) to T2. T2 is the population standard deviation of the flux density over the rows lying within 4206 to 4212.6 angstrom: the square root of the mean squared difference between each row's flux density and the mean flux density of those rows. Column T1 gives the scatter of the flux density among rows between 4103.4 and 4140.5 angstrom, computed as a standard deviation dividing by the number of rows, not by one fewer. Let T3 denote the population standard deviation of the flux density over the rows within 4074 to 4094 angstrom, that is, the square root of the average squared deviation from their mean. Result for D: 15.4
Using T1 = 0.67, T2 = 0.1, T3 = 0.8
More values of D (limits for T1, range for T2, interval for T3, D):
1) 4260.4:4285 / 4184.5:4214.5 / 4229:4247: 0.6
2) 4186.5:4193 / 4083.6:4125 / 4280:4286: 0.5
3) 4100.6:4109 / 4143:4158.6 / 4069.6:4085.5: 0.2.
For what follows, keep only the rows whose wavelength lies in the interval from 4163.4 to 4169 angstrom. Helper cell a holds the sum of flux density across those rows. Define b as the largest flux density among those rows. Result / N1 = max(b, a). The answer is 132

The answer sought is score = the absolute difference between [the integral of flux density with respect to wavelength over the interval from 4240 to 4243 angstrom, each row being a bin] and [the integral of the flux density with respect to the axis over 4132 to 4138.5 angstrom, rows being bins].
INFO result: 102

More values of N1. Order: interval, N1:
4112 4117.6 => 145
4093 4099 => 132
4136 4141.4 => 142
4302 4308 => 93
